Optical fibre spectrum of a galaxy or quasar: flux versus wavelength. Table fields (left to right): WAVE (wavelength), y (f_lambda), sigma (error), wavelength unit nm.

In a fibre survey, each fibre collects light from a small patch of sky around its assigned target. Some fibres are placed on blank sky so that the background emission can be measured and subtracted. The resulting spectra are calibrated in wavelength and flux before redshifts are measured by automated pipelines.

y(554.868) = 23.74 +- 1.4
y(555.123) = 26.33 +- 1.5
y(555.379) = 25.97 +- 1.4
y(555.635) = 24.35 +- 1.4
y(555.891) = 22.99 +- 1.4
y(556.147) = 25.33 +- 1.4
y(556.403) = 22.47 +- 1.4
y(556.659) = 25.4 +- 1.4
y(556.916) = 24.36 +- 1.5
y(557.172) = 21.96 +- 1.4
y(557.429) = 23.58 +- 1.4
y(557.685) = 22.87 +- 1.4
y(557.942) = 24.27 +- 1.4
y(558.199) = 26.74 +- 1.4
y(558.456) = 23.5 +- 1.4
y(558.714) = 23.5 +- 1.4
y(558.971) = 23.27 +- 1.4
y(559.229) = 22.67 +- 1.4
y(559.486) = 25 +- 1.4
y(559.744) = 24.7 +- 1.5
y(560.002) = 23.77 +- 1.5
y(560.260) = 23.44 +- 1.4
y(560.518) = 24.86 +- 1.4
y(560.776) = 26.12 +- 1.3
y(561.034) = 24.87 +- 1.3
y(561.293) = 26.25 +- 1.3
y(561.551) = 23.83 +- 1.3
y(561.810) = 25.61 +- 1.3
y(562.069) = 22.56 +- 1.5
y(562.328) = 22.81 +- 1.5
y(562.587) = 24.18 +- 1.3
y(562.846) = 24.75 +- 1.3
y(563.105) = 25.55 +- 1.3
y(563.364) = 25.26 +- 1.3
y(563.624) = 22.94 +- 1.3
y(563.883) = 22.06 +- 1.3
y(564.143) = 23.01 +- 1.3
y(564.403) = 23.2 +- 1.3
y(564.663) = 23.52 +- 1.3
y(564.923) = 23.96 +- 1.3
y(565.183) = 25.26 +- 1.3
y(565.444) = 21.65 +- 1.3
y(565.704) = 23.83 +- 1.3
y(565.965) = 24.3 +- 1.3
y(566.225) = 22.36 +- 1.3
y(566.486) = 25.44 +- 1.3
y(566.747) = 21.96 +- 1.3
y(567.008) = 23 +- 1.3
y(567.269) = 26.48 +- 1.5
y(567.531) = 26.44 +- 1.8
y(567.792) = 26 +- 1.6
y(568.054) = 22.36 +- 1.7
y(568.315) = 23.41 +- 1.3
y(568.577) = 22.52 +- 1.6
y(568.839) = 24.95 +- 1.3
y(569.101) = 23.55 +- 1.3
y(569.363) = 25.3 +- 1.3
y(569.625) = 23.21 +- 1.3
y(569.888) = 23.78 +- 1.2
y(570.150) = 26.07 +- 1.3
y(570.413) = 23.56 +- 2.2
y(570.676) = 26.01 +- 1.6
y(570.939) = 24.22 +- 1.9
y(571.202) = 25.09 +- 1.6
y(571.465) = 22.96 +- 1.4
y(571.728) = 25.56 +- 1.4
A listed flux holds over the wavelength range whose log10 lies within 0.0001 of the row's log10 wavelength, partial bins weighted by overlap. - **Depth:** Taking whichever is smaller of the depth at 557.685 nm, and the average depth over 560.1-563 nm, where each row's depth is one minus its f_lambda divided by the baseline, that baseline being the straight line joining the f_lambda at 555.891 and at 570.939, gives -0.044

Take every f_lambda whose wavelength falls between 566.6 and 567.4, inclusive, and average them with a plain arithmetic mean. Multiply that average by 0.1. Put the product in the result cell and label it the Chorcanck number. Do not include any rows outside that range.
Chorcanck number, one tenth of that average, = 2.38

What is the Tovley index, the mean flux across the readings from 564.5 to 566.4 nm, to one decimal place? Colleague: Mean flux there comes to 23.6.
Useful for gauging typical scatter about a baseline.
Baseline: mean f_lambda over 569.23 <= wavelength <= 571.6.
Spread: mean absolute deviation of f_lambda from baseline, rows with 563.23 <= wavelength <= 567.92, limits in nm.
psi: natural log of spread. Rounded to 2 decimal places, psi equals 0.36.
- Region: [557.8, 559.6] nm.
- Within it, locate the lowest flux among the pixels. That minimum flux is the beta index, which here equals 22.67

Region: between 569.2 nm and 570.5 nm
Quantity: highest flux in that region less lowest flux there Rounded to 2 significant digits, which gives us 2.9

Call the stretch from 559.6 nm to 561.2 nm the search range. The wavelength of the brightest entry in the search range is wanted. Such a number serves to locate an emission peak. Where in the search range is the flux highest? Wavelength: 560.776 nm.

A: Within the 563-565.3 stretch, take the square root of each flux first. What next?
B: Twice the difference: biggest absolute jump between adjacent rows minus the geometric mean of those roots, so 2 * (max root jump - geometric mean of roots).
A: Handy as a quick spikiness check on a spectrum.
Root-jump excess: -9.29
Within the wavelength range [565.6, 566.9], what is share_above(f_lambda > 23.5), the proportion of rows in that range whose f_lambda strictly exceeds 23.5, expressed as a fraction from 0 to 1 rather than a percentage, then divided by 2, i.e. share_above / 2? 0.30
